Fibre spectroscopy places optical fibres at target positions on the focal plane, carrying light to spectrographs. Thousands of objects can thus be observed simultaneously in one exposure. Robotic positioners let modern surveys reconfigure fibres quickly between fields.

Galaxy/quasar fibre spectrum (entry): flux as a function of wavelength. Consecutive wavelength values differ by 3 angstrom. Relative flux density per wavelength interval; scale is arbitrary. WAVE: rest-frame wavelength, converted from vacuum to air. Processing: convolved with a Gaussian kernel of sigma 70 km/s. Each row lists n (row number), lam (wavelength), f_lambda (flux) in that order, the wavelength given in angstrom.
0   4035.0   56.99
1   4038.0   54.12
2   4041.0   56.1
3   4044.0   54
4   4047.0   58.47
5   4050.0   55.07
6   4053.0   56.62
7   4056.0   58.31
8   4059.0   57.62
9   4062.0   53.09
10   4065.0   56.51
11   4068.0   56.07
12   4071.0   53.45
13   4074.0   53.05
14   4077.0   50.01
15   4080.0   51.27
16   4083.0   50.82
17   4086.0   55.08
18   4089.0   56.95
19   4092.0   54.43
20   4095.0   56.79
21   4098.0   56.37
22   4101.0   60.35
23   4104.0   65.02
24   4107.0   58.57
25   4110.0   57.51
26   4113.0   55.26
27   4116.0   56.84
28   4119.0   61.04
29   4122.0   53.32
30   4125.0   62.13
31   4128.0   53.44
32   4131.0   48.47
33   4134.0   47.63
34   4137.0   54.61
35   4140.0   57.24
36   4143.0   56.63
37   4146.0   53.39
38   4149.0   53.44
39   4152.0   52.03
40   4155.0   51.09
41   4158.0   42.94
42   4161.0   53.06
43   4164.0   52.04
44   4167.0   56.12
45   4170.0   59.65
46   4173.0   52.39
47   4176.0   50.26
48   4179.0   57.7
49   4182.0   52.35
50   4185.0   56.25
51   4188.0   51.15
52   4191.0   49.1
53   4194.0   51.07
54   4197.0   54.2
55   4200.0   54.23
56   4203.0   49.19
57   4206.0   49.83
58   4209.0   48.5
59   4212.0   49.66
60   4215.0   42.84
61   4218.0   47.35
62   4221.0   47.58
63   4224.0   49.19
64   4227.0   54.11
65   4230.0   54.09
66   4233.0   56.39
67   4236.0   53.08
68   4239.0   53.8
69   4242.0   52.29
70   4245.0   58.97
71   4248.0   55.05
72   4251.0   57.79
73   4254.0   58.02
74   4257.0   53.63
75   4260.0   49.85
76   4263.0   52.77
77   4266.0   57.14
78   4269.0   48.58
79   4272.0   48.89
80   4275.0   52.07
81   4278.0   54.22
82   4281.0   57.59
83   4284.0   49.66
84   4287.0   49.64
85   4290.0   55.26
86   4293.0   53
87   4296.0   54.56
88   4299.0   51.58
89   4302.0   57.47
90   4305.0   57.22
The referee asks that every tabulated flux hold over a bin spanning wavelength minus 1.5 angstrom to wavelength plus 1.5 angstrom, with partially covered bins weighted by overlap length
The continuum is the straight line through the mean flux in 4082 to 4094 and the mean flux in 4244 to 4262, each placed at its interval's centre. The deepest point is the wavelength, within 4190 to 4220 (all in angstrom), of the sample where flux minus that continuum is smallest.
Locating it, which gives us 4215.0 angstrom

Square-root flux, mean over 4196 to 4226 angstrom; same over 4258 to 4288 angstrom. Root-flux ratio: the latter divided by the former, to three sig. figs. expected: 1.03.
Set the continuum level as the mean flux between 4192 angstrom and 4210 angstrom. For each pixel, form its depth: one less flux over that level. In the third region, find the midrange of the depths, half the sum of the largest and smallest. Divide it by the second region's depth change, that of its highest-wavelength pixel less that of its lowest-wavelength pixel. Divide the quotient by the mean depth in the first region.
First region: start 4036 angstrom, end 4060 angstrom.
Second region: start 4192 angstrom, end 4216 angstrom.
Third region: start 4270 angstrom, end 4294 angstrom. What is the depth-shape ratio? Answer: 3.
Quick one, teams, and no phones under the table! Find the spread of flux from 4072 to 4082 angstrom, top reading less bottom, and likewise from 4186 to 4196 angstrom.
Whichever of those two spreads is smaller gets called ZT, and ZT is 2.05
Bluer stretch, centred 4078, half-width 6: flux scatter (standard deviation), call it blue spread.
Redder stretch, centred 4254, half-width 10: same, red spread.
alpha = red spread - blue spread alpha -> 2.0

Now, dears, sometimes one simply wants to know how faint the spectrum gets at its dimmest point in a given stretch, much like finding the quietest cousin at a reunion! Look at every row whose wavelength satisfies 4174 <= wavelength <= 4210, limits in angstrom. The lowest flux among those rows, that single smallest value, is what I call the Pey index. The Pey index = 48.5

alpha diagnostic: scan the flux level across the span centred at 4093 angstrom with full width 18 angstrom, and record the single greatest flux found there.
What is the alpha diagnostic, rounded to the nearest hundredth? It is 60.35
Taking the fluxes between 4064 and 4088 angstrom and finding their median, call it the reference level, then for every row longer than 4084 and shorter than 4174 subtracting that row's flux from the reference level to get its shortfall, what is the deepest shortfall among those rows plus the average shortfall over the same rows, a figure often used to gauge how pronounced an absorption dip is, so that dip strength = 8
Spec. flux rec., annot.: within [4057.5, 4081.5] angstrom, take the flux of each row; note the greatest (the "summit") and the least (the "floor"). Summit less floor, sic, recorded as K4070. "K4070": 7.6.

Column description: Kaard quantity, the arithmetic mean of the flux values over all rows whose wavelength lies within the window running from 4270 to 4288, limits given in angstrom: 52.0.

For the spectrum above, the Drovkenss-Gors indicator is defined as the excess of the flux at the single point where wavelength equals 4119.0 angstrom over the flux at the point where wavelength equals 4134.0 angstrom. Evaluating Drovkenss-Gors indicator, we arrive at 13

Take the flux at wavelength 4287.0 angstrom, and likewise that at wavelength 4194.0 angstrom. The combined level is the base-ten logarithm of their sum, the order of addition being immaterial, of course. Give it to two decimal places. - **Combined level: 2.00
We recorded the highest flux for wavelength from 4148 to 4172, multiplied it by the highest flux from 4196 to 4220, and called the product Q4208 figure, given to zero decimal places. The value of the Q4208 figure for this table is 3235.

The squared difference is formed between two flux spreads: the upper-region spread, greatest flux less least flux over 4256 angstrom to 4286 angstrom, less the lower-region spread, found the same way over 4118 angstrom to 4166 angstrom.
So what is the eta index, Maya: 104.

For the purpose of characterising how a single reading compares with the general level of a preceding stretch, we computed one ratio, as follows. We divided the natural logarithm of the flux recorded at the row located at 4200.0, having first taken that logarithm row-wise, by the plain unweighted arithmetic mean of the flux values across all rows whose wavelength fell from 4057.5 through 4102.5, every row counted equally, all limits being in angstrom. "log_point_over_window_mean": 0.0729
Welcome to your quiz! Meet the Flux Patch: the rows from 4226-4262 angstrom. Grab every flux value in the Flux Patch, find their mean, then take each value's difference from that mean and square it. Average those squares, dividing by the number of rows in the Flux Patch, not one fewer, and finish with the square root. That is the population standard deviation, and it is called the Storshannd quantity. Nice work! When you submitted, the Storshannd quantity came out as 2.5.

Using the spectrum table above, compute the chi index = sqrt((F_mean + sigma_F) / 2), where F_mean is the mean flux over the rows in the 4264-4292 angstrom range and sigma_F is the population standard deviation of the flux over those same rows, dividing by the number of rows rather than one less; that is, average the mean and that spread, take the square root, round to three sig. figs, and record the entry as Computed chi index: 5.29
